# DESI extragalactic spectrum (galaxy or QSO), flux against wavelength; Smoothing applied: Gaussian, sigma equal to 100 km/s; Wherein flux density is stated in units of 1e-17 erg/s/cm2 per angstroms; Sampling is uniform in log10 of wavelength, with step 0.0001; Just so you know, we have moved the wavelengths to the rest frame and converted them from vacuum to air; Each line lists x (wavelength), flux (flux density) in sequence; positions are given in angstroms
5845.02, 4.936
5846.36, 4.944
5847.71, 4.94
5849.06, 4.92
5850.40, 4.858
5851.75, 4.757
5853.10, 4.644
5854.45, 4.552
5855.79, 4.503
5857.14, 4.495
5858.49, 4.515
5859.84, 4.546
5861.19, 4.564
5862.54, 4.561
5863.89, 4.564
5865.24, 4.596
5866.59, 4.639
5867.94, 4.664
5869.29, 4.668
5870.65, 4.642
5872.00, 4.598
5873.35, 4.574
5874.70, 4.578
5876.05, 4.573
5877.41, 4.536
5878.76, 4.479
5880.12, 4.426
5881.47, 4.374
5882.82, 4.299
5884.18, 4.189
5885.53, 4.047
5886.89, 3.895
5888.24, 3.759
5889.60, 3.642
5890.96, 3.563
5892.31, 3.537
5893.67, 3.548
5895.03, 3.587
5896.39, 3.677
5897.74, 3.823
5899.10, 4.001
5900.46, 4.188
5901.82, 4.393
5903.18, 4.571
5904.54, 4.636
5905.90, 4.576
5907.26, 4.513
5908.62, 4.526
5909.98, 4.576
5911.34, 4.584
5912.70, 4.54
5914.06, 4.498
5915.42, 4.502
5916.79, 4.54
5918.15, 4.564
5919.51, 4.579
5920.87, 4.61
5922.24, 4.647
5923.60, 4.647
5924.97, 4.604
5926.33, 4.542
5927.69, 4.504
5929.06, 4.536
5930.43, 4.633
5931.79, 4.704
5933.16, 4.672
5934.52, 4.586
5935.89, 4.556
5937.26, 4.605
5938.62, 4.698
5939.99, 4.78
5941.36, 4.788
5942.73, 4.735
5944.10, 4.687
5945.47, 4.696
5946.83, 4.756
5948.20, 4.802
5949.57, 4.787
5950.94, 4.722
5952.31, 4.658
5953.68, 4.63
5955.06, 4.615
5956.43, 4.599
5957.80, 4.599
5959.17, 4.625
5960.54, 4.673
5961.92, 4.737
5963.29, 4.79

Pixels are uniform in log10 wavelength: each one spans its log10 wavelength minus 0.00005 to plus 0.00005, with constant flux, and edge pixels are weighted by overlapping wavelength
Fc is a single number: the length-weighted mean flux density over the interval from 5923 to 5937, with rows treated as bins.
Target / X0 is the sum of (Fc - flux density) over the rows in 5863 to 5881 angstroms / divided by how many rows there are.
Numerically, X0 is 0.02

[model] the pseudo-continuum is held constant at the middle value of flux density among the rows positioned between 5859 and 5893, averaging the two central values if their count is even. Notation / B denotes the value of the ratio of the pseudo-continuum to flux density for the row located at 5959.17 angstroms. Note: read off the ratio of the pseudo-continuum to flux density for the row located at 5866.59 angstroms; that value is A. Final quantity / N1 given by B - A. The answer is 0.00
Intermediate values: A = 0.98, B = 0.98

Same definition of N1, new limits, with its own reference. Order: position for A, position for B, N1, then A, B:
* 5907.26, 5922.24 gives -0.03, 1.01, 0.98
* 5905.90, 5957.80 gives 0.00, 0.99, 0.99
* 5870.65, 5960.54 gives -0.01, 0.98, 0.97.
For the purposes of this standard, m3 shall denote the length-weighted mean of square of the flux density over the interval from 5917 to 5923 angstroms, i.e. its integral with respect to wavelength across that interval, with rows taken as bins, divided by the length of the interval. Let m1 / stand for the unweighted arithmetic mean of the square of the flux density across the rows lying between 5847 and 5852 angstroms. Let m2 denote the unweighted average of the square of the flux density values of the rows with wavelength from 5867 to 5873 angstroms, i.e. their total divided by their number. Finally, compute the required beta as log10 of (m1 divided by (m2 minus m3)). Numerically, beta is 1.8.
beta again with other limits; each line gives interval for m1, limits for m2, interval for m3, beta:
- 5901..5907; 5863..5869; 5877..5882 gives 1.1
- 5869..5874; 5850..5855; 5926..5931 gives 1.2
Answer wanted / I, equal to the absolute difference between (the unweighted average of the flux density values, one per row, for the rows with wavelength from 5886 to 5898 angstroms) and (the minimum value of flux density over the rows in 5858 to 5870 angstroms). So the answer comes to 0.84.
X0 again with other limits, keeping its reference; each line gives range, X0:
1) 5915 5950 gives -0.05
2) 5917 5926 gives -0.01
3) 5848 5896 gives 0.23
